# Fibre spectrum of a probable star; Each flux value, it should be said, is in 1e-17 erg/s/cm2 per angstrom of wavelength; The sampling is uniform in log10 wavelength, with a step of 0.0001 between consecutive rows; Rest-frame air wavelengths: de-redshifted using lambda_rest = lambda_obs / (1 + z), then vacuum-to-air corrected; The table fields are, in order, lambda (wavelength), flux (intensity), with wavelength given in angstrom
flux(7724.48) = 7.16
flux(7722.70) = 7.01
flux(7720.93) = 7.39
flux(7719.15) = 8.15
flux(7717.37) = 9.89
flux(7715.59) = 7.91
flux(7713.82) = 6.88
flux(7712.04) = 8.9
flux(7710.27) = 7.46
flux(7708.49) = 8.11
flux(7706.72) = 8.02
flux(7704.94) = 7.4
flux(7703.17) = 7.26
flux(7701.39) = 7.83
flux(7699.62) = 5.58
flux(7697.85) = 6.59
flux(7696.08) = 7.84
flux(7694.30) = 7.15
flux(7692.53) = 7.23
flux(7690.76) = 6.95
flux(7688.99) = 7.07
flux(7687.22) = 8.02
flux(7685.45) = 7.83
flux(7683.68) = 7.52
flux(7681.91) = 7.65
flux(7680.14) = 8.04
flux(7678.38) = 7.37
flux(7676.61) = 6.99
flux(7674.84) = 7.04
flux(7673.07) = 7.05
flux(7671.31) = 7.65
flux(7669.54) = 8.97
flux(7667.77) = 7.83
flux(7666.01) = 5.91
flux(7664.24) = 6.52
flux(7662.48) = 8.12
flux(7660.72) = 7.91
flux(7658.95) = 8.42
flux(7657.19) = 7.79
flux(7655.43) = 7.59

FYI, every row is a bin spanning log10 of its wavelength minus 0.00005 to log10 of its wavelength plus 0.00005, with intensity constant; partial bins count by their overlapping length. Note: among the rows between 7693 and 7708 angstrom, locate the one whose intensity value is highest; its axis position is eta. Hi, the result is 7706.72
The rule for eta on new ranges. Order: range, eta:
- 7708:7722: 7717.37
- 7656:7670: 7669.54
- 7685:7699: 7687.22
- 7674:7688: 7680.14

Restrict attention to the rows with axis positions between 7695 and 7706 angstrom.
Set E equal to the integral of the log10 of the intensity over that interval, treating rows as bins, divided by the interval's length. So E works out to 0.85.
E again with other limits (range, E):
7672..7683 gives 0.87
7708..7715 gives 0.89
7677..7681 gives 0.88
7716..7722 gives 0.92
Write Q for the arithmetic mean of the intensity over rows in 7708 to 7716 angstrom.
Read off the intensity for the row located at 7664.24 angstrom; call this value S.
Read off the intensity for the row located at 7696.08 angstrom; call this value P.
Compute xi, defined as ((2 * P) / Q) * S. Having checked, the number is 13.0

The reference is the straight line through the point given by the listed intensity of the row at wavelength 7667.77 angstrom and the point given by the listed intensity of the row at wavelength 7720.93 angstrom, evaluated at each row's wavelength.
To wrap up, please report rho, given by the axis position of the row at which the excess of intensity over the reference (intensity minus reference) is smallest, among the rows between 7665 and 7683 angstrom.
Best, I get 7666.01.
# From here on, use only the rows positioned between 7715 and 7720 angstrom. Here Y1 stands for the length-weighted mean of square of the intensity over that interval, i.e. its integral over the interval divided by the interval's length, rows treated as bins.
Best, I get 76.4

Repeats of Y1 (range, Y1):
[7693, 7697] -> 55.7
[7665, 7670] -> 56.6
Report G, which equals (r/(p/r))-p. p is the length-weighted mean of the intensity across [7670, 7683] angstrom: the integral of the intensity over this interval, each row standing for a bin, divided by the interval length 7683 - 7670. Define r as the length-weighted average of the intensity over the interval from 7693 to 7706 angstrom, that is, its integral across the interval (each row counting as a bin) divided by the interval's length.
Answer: -0.7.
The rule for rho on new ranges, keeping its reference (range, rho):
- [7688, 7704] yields 7699.62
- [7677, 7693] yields 7690.76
